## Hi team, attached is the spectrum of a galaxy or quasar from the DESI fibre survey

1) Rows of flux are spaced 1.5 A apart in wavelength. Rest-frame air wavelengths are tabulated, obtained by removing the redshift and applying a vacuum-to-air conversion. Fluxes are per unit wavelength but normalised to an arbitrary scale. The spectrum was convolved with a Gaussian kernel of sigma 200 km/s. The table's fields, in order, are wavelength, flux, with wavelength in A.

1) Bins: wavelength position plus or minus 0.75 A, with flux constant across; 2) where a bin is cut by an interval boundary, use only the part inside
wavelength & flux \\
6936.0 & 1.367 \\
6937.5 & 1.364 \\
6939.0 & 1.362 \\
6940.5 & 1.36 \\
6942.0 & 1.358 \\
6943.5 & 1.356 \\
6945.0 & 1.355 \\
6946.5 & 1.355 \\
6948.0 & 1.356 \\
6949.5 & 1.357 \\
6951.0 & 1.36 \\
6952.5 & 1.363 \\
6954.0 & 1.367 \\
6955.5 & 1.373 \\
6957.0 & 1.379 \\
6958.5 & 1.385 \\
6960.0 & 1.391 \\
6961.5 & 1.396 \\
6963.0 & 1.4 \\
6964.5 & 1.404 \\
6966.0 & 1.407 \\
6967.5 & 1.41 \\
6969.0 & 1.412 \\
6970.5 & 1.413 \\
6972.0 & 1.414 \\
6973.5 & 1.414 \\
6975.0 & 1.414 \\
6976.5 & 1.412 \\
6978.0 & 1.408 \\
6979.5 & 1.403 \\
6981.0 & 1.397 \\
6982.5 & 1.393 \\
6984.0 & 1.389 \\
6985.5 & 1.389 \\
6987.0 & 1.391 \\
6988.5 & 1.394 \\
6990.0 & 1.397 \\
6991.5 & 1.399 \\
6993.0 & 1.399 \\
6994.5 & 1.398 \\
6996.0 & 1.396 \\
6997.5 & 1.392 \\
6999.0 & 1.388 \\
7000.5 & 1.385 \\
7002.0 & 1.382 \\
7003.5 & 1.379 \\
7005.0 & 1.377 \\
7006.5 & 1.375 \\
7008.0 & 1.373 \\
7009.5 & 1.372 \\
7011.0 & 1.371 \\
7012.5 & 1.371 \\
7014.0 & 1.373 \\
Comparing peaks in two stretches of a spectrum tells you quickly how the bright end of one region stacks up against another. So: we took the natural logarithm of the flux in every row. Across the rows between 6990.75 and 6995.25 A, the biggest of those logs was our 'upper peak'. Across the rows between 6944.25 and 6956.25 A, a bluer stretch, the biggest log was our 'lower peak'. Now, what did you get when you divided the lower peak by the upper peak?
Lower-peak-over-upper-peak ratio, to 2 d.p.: 0.94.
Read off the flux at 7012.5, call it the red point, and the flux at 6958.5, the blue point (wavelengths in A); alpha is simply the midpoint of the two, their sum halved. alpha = 1.38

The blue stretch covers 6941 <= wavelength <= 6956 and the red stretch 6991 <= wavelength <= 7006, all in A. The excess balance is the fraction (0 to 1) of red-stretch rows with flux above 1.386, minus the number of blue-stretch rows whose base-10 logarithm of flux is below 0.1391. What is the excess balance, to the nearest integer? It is -9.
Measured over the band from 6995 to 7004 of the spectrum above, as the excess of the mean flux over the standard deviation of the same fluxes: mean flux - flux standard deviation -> 1.38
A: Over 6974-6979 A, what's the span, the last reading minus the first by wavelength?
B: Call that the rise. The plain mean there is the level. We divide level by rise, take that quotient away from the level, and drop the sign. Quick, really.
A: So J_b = 237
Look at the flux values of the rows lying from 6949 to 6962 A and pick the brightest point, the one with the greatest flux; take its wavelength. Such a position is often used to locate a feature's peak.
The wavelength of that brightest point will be 6961.5 A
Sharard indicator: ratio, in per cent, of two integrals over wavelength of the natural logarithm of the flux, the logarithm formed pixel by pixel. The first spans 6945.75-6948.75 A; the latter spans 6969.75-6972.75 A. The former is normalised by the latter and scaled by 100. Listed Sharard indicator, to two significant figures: 88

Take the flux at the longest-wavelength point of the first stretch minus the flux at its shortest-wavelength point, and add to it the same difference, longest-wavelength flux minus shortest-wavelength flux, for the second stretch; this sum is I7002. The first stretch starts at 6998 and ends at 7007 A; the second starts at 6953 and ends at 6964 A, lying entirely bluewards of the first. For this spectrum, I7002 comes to 0.020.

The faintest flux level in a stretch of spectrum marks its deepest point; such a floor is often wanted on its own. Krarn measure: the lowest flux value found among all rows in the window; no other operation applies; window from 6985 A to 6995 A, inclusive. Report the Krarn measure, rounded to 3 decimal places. 1.389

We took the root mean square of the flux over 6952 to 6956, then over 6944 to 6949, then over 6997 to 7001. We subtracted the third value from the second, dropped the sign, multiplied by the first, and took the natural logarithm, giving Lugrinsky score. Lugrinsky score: -3.1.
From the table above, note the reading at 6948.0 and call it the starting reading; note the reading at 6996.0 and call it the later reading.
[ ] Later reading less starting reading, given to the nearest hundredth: 0.04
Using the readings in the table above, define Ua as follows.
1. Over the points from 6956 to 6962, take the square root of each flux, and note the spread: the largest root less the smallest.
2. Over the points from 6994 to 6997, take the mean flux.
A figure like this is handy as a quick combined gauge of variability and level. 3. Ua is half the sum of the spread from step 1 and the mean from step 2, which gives 0.702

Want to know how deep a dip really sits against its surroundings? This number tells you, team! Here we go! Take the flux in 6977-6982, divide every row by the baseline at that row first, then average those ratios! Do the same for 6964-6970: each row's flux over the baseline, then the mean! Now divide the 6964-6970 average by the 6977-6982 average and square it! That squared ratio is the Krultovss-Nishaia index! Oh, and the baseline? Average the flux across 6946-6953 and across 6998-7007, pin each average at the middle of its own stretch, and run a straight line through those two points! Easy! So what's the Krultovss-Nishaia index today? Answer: 1.02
